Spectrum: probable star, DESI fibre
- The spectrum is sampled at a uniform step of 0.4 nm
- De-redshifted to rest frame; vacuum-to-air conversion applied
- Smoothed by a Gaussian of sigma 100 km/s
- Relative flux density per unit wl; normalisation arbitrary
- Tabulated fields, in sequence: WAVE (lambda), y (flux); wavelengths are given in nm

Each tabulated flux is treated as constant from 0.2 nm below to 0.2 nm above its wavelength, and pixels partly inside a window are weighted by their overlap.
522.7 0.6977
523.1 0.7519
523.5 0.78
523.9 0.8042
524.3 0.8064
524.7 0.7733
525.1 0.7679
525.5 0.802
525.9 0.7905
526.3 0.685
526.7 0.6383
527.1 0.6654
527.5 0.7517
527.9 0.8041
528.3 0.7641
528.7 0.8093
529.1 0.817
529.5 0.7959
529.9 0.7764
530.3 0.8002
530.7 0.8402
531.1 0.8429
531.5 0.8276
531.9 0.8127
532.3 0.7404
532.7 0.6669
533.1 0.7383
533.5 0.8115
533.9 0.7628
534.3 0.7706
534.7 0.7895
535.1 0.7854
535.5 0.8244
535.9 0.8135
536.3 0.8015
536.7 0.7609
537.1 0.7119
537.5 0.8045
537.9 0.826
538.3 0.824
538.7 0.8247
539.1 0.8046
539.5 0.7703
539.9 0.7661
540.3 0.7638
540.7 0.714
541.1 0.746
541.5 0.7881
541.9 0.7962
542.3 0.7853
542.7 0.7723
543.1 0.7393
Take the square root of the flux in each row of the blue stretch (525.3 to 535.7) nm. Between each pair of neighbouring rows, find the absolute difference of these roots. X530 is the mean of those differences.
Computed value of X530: 0.0223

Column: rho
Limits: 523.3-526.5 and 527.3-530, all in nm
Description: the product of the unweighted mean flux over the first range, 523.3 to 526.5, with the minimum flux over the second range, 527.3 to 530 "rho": 0.583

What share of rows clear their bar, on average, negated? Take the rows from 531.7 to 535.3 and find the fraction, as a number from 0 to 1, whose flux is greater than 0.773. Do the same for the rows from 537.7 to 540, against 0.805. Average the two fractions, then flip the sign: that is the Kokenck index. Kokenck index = -0.472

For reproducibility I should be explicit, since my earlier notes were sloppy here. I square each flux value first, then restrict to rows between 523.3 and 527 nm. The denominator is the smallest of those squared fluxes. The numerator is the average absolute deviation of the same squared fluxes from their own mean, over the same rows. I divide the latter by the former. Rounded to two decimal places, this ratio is 0.16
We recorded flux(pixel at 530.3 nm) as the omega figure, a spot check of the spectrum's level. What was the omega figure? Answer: 0.8002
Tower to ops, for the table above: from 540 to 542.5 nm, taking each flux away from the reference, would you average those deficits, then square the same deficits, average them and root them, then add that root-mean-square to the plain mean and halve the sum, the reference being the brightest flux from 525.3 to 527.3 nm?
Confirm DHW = 0.041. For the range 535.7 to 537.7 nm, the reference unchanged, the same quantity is 0.034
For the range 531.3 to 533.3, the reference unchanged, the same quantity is 0.059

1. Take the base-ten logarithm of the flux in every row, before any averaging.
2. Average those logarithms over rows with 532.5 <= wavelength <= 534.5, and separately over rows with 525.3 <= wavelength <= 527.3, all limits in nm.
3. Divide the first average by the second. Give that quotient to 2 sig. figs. 0.86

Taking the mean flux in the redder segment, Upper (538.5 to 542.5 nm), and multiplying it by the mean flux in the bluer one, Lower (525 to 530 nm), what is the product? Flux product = 0.589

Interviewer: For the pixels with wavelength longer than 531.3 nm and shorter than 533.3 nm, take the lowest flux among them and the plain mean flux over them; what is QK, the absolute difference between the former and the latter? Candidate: 0.090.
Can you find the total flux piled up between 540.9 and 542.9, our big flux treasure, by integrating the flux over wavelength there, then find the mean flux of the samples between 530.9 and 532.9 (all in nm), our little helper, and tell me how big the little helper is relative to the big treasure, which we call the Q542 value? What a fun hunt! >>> 0.500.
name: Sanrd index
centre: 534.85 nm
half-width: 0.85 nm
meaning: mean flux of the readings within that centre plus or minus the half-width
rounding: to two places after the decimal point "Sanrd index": 0.79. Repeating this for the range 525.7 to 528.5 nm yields 0.73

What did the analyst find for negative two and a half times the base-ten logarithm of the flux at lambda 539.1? 0.24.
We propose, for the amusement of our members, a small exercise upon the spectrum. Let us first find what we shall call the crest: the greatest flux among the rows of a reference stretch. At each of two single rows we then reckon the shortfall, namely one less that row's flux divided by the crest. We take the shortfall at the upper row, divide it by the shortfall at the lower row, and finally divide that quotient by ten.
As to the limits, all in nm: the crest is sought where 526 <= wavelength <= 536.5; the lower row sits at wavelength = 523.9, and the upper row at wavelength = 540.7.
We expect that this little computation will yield 0.33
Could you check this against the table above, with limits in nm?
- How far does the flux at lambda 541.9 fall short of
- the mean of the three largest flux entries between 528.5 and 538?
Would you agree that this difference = 0.04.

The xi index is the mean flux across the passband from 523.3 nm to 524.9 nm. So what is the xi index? 0.79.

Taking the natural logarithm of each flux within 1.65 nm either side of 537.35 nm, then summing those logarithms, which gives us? -1.8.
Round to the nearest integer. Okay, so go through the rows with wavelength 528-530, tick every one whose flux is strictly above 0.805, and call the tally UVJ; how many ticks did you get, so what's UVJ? 2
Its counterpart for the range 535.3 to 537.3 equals 2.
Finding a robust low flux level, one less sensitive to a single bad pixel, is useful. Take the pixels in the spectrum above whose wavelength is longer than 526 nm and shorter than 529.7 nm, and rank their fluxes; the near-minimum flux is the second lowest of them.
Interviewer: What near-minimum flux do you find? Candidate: 0.6654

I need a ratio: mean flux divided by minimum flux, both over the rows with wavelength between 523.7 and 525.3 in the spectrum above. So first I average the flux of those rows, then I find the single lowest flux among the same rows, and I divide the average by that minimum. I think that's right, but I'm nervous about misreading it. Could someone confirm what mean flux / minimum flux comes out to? 1.03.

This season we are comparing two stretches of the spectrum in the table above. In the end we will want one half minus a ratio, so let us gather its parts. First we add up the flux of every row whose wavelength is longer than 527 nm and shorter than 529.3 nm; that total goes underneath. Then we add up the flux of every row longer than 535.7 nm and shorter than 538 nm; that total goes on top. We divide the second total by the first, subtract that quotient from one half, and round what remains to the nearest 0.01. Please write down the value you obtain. -0.52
